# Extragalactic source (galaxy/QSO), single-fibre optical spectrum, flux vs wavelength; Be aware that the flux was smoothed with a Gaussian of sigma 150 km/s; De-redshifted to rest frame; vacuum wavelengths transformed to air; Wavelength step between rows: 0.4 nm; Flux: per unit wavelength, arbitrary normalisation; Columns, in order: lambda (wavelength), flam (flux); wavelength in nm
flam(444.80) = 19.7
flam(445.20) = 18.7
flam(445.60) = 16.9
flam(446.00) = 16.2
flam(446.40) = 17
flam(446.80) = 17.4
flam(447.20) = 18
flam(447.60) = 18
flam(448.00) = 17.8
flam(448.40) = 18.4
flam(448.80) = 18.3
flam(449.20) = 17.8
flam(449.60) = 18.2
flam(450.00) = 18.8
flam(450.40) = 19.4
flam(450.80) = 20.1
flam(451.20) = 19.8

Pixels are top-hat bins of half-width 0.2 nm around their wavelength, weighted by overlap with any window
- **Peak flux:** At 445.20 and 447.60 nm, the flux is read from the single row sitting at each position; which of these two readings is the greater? 18.7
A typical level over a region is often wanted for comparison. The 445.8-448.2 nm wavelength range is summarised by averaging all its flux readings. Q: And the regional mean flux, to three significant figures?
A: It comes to 17.4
